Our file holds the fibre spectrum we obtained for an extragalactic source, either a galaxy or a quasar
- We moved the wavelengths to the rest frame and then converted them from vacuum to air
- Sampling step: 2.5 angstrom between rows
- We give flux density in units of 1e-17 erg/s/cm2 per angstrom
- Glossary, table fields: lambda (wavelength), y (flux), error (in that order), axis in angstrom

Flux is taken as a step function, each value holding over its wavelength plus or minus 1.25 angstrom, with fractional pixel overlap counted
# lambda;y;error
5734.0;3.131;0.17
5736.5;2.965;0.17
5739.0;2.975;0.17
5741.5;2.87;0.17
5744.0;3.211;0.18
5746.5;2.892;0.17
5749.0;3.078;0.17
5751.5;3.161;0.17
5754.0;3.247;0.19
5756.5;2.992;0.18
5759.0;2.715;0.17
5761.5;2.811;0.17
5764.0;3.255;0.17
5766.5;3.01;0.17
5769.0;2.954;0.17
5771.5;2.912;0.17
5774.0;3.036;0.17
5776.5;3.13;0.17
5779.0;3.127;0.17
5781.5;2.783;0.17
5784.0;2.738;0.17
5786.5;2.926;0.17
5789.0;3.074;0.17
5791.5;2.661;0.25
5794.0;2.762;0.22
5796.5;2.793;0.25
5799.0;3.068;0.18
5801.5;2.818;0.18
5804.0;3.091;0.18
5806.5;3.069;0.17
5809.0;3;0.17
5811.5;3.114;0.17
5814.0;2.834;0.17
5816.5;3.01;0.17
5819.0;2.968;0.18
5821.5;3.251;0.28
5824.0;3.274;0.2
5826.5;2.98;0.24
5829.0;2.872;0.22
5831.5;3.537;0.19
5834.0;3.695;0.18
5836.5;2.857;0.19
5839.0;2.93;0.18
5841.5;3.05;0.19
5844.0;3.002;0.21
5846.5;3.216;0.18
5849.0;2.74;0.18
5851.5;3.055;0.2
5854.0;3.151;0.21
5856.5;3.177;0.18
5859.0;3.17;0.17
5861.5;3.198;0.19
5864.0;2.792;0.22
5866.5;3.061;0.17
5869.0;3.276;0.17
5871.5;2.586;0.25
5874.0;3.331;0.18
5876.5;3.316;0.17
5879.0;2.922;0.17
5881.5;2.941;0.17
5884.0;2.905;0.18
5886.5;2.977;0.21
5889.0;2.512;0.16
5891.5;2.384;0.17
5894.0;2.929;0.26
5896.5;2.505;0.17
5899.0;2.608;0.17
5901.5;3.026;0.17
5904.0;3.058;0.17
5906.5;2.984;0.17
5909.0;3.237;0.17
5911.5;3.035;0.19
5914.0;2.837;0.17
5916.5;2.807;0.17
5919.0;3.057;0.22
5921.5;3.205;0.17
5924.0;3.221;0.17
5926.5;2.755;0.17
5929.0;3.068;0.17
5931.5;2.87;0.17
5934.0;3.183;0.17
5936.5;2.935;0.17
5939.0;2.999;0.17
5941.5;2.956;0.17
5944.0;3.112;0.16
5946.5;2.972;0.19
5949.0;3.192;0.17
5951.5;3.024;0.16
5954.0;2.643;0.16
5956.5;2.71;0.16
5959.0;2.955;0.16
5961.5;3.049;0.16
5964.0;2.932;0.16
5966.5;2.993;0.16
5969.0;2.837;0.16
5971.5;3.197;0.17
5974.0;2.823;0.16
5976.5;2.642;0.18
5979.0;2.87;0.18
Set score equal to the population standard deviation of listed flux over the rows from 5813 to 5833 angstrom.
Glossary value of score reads 0.23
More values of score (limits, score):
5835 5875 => 0.20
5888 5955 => 0.23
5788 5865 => 0.22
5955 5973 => 0.14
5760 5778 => 0.13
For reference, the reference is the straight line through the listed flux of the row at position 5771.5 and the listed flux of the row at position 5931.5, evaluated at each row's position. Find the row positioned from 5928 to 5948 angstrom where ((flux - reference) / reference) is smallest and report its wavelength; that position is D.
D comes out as 5931.5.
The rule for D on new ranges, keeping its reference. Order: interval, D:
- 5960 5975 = 5974.0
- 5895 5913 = 5896.5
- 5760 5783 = 5781.5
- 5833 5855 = 5849.0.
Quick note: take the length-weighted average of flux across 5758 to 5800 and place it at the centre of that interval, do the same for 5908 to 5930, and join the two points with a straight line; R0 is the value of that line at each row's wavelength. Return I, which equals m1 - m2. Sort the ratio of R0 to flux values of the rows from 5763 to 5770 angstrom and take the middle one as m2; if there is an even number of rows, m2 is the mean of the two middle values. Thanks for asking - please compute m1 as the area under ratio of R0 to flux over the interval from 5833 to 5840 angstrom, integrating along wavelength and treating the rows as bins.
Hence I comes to 5.7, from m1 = 6.7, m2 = 0.97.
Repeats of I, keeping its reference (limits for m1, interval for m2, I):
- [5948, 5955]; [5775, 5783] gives 6.3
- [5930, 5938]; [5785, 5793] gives 7.1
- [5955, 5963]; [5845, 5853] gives 7.5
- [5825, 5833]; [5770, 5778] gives 6.6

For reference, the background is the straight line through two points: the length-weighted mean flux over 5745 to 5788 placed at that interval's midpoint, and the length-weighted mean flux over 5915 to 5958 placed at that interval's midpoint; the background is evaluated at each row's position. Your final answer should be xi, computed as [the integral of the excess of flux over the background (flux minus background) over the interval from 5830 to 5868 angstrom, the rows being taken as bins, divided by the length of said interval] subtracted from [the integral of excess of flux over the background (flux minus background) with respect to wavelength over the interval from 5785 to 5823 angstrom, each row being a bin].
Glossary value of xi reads -1.0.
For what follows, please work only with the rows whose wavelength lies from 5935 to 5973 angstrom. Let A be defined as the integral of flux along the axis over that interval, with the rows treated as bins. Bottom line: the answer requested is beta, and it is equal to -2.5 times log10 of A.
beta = -5.13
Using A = 113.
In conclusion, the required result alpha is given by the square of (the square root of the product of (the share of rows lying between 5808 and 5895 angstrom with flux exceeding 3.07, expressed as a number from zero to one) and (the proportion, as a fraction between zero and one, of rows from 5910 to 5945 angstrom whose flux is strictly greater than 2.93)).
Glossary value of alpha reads 0.27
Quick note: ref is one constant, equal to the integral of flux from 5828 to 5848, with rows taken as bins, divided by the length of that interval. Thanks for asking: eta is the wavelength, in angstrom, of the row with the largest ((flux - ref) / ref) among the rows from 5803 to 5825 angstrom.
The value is 5824.0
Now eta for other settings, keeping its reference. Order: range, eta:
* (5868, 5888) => 5874.0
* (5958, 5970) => 5961.5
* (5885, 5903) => 5901.5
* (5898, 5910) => 5909.0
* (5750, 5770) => 5764.0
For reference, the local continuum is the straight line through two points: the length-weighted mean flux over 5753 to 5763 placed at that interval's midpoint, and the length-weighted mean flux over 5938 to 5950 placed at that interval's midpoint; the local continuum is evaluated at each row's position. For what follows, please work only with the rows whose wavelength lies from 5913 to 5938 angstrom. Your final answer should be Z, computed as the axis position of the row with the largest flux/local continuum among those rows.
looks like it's 5924.0 angstrom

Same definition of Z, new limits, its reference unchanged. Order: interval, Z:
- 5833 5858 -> 5834.0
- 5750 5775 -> 5764.0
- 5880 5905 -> 5904.0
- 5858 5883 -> 5874.0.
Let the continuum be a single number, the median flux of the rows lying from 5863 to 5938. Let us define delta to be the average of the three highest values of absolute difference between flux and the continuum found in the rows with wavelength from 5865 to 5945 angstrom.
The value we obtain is 0.49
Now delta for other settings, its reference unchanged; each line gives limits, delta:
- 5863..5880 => 0.37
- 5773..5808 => 0.24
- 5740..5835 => 0.54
